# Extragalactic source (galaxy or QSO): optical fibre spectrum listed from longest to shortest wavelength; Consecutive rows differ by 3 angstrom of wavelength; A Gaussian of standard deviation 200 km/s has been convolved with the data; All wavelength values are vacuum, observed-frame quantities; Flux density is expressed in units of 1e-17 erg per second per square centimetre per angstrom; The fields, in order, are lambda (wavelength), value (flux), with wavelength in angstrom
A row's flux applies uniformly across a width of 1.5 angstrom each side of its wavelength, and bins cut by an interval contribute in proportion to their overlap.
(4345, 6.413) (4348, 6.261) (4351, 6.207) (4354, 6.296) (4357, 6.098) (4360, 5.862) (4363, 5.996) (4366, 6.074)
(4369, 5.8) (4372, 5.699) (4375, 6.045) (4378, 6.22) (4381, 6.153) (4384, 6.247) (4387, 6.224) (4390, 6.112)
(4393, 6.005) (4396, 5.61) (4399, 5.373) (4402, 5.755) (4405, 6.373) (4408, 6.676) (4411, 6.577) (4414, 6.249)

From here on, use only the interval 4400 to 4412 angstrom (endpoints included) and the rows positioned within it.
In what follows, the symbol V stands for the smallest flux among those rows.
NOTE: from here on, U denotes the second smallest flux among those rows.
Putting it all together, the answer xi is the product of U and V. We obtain 36.7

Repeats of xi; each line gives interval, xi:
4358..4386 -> 33.1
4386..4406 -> 30.1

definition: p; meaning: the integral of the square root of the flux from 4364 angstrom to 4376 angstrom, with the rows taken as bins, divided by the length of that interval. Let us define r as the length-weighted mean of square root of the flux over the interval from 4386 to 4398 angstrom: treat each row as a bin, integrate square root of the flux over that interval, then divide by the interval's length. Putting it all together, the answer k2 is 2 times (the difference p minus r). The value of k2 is -0.02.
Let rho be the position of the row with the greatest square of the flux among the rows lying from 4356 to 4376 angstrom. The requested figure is 4357 angstrom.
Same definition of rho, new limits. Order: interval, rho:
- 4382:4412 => 4408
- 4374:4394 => 4384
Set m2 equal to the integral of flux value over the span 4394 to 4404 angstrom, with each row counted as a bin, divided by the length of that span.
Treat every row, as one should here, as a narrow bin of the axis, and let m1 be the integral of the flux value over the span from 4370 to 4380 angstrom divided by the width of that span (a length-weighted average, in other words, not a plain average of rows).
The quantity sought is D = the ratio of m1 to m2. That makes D 1.06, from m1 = 5.99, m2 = 5.6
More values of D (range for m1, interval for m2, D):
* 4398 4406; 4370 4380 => 0.97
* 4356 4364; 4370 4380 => 1.00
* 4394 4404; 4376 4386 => 0.91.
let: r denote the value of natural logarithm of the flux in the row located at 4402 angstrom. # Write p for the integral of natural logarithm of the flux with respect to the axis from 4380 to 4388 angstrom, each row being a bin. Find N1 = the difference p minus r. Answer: 12.9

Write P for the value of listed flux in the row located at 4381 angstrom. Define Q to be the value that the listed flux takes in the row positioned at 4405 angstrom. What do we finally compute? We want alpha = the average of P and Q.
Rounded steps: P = 6.153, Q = 6.373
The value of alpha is 6.3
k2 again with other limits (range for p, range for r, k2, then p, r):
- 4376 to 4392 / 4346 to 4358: -0.02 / 2.49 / 2.496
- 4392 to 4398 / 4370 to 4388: -0.14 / 2.40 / 2.467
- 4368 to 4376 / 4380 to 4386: -0.15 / 2.42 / 2.491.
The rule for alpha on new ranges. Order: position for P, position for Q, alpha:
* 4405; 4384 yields 6.3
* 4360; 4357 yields 6.0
